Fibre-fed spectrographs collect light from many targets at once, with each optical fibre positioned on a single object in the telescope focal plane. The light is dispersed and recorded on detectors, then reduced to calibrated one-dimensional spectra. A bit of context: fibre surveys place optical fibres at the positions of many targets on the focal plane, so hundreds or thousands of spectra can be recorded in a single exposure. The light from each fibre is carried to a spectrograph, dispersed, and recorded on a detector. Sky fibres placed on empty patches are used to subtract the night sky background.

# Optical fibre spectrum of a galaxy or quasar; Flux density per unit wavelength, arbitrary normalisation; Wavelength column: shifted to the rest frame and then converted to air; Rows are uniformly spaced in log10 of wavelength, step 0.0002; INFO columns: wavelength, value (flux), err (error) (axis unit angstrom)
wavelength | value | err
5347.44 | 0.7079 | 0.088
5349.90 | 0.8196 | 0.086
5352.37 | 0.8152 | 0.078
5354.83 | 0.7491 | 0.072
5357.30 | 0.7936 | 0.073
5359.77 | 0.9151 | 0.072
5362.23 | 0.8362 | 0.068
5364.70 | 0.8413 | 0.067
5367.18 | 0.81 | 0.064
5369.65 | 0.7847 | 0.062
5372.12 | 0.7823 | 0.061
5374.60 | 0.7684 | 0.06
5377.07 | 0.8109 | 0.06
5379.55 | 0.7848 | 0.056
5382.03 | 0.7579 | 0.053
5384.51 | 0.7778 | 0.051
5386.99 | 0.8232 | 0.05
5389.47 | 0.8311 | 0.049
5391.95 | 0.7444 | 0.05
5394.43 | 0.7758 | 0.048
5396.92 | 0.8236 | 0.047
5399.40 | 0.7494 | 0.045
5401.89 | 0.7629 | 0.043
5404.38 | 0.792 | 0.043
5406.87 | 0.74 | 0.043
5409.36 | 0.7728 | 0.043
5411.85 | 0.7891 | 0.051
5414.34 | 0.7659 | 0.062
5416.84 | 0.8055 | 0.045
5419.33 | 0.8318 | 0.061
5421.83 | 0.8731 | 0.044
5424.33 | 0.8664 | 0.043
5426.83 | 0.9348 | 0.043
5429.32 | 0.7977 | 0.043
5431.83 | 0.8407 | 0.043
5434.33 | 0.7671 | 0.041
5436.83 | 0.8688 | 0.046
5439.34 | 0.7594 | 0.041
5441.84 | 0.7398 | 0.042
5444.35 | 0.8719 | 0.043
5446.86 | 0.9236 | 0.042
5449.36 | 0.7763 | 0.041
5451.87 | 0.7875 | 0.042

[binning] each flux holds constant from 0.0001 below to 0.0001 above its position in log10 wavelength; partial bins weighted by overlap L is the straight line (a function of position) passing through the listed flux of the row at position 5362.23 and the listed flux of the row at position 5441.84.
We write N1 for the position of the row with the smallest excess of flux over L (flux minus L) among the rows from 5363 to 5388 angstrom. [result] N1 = 5382.03 angstrom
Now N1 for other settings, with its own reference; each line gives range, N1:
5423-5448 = 5441.84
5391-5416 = 5391.95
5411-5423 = 5414.34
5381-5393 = 5391.95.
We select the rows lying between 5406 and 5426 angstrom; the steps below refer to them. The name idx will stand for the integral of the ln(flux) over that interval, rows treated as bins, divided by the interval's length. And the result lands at -0.21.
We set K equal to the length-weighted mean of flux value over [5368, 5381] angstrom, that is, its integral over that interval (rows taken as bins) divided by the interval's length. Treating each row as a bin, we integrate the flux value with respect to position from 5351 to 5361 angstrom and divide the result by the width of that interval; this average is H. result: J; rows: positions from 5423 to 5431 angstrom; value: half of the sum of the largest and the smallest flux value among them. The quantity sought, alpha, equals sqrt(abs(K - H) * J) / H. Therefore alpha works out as 0.20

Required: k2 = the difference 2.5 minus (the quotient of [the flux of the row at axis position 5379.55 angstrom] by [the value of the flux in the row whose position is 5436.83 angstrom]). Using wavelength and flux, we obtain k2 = 1.60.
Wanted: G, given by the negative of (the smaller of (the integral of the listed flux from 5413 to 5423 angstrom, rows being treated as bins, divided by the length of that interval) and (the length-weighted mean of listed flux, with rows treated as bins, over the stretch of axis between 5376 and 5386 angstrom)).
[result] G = -0.783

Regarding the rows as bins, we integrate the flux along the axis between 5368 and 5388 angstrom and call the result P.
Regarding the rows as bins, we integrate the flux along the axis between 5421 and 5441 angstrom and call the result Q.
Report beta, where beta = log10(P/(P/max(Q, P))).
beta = 1.22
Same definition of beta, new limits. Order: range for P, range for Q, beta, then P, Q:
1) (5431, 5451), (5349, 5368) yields 1.21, 16.4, 15.6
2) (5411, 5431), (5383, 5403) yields 1.22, 16.7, 15.7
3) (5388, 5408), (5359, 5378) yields 1.19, 15.6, 15.5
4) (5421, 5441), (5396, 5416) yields 1.22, 16.7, 15.5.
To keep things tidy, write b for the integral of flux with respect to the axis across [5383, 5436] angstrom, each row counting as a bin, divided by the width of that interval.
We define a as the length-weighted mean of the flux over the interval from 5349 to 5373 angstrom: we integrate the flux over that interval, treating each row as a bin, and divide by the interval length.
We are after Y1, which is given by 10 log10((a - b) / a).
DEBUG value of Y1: -18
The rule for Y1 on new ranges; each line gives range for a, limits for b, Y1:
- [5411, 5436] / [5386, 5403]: -13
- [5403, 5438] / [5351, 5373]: -25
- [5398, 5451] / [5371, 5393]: -15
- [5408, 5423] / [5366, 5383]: -16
